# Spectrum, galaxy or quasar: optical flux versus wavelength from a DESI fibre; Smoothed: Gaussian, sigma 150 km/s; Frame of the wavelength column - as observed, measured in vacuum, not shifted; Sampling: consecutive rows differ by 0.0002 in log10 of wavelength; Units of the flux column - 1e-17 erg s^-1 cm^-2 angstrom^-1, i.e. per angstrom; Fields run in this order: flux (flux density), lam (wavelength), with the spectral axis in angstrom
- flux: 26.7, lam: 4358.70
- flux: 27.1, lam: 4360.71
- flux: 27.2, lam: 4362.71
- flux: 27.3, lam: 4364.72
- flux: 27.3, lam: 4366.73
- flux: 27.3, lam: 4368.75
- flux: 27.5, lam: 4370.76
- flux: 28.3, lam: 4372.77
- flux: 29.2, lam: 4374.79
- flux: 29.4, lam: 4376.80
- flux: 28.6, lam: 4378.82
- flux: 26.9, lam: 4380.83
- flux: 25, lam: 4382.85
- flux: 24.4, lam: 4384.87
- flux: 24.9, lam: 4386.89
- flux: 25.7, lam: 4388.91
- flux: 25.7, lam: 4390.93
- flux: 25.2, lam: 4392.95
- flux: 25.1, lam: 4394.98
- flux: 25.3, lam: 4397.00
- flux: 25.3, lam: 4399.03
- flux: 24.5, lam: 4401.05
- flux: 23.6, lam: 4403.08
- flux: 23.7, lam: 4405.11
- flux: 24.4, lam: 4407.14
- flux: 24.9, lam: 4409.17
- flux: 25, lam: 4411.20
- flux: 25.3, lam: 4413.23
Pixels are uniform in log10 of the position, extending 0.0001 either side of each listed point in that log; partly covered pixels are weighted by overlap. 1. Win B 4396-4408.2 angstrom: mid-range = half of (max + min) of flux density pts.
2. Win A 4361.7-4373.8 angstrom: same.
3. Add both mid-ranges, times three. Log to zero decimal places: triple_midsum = 157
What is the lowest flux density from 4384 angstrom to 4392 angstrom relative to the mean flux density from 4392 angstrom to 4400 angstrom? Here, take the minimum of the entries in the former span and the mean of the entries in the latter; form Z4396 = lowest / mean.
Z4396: 0.97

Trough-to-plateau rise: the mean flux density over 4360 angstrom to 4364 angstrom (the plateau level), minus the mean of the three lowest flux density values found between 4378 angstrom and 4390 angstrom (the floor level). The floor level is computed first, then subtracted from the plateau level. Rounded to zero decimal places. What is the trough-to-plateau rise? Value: 2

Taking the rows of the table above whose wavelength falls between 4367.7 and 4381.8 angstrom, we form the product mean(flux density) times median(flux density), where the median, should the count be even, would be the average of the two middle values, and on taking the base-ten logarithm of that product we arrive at 2.90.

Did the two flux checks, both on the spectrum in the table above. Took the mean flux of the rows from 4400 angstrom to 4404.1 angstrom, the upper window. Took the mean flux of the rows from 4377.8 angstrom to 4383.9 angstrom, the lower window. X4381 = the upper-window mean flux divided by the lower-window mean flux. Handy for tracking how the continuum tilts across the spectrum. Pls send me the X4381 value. 0.90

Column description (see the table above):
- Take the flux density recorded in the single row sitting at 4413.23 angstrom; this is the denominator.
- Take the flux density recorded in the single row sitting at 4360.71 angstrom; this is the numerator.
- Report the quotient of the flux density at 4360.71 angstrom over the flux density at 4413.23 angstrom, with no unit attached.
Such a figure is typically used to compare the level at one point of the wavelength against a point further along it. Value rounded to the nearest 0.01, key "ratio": 1.07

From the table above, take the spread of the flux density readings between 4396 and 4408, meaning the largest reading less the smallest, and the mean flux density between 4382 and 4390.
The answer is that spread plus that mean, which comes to 26.7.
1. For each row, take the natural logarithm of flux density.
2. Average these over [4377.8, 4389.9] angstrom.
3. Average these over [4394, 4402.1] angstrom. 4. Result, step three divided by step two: 0.990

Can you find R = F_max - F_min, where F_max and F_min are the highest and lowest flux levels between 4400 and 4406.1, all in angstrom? 0.90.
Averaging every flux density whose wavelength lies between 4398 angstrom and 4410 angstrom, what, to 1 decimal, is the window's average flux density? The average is 24.4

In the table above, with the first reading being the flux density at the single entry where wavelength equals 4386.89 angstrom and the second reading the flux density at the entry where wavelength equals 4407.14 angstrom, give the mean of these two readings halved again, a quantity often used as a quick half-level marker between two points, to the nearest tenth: 12.3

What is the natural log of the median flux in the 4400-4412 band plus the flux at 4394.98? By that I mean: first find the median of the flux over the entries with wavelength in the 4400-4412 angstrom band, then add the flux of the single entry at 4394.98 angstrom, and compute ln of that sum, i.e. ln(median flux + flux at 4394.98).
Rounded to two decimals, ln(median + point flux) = 3.90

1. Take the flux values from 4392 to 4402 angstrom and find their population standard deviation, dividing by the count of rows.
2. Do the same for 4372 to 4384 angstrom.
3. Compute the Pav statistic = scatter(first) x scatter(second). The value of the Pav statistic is 0.46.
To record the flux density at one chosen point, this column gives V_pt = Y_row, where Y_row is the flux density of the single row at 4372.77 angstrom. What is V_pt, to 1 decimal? 28.3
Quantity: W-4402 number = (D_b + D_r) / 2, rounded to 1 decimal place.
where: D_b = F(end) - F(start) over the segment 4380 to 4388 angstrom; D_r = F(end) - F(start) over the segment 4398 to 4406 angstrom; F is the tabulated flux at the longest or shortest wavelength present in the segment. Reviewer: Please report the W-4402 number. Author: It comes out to -1.8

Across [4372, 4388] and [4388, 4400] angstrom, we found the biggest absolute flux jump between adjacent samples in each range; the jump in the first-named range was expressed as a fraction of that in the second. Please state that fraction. 3.8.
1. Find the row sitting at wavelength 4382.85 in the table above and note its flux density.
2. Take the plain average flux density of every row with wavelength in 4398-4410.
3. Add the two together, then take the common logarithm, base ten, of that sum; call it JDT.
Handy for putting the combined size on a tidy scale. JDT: 1.69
